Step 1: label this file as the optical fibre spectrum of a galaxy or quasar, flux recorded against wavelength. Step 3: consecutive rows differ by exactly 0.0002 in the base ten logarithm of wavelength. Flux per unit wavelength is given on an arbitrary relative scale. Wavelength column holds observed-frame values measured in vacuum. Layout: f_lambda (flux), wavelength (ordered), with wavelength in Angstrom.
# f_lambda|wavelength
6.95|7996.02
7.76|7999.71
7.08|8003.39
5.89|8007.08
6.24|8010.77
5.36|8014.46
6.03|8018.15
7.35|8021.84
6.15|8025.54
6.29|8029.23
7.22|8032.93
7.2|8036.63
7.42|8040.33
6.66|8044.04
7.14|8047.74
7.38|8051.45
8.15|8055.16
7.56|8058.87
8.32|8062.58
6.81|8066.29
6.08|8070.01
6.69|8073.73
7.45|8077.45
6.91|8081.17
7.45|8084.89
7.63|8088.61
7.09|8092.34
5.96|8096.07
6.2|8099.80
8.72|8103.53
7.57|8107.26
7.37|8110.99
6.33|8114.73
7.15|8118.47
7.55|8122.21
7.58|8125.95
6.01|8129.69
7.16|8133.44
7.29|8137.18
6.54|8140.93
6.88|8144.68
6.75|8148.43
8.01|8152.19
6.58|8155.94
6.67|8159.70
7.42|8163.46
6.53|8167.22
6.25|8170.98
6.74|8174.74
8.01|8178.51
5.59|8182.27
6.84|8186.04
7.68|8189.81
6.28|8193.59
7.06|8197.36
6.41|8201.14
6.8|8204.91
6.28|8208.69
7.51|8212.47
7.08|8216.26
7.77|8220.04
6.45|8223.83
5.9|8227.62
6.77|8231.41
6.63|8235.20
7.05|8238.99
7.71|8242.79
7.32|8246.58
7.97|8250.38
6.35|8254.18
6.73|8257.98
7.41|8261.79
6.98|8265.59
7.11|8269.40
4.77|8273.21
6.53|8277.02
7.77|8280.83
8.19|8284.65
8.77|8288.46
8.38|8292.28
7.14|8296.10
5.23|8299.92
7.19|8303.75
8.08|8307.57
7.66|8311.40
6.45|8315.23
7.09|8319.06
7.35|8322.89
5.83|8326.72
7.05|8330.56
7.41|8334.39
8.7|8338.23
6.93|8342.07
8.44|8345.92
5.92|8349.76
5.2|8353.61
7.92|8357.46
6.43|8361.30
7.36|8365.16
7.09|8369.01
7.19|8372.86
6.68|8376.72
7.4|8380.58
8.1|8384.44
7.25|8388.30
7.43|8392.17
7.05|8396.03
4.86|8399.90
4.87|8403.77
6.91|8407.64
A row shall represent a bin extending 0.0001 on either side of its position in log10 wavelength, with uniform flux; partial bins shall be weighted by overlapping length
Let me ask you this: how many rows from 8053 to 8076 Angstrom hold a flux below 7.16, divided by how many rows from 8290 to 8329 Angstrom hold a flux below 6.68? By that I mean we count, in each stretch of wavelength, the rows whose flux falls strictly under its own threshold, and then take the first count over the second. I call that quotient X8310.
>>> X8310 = 1.00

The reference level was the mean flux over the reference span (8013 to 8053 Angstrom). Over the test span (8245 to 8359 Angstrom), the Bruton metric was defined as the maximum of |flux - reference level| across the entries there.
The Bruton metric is 2.0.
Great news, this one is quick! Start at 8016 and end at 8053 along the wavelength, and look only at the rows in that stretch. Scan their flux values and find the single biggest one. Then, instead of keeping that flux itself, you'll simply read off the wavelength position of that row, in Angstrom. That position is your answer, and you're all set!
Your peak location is 8040.33 Angstrom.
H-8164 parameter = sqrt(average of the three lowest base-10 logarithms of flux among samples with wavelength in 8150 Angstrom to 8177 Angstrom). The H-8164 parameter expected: 0.900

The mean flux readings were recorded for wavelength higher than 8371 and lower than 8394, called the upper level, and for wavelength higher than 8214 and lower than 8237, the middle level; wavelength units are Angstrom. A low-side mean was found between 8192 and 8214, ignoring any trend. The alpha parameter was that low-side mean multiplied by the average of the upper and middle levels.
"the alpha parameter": 47.4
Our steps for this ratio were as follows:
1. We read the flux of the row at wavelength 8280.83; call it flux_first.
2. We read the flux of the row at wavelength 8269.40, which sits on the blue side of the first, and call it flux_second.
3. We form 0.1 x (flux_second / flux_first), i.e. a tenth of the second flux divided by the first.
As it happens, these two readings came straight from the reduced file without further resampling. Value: 0.092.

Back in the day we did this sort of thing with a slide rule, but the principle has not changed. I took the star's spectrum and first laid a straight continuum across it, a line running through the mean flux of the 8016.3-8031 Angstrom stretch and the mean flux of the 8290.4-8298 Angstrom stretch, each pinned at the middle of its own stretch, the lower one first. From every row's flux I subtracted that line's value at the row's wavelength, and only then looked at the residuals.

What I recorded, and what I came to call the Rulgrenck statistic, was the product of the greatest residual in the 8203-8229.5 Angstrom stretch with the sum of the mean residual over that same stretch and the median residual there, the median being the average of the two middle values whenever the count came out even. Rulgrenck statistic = -0.40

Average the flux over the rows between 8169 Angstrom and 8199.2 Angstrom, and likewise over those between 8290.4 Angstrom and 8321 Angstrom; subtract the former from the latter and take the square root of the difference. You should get 0.59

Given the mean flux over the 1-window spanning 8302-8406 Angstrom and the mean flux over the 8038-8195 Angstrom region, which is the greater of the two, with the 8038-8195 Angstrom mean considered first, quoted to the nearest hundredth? 7.06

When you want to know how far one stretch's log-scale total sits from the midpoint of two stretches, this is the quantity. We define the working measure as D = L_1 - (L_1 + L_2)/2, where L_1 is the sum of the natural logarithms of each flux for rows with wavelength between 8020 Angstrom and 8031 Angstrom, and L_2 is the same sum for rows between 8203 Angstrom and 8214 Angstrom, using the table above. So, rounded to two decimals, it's -0.06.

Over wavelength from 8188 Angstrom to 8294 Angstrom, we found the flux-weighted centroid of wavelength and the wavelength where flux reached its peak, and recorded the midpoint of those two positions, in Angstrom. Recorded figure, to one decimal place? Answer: 8265.2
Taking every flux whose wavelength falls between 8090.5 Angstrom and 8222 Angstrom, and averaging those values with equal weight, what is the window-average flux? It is 6.96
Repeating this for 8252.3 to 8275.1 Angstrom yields 6.56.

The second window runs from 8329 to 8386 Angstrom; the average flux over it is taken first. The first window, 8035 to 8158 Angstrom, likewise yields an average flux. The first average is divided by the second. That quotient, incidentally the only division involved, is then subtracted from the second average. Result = 6.19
